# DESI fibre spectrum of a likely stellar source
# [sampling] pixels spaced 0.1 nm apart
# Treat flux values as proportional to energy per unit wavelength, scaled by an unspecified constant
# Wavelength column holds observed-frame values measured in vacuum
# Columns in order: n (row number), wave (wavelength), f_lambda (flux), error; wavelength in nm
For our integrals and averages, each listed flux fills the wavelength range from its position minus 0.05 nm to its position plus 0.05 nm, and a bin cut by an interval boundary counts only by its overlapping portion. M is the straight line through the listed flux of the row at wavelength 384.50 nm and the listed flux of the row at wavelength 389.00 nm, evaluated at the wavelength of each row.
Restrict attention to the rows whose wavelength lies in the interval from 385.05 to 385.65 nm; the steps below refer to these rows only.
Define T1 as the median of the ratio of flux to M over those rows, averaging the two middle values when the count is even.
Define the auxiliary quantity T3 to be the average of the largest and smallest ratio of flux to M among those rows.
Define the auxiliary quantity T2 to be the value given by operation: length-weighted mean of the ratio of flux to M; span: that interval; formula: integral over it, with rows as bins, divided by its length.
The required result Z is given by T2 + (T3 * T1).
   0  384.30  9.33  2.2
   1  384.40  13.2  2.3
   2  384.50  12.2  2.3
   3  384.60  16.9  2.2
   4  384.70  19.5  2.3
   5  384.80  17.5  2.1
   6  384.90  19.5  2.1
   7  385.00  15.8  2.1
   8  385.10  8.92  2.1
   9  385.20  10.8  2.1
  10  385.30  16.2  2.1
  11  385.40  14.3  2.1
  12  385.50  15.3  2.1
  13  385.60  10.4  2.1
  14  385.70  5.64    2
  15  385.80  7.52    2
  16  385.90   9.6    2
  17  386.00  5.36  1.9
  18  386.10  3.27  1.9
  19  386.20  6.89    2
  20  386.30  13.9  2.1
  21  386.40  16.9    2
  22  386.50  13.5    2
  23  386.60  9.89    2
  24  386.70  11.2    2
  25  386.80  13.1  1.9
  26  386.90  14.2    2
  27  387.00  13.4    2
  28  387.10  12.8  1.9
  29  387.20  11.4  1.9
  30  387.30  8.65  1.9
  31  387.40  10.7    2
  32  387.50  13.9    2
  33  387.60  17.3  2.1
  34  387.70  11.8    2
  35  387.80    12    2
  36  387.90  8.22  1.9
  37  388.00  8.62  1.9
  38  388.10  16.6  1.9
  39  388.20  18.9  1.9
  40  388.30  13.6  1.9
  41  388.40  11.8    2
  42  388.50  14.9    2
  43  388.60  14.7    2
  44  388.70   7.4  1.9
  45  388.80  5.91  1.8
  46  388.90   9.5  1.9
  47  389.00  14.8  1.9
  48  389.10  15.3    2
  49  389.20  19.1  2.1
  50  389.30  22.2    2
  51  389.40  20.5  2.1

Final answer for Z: 1.98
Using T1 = 0.99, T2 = 1.00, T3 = 1.00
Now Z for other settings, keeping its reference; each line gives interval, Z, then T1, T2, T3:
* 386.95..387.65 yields 1.78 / 0.93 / 0.91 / 0.93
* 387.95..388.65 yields 1.95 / 1.01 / 0.98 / 0.96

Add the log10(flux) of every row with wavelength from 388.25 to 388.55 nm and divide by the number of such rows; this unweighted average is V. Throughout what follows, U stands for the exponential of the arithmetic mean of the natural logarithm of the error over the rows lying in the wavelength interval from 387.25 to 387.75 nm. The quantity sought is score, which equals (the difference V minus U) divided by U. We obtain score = -0.44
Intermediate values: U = 2.00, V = 1.13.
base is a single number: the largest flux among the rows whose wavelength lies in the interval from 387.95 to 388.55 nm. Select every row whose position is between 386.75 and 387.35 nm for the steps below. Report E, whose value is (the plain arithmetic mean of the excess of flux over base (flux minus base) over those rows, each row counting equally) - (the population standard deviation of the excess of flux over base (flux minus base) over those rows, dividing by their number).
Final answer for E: -8.5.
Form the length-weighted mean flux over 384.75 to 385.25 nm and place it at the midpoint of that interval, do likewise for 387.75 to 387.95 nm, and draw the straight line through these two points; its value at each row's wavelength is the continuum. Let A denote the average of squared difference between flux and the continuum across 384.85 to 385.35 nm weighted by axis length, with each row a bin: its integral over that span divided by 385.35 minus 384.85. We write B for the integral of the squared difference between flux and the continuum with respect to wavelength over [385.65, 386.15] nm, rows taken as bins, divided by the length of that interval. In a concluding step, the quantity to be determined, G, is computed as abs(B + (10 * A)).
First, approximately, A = 14.2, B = 51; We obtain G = 193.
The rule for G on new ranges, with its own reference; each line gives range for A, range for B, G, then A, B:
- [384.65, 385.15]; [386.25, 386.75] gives 171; 16.5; 6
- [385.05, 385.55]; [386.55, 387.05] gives 100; 9.7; 4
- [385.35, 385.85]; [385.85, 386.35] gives 252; 21.3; 39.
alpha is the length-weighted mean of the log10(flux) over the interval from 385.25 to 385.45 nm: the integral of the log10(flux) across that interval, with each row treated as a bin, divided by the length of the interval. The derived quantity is 1.182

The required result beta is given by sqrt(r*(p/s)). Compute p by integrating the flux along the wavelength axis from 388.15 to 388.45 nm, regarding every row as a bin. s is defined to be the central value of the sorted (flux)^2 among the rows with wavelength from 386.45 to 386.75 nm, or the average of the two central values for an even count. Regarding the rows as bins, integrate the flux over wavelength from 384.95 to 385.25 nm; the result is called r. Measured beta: 0.354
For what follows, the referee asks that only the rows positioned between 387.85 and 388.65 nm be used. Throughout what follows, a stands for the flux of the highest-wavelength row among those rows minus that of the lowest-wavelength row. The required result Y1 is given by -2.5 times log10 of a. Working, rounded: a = 6.5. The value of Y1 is -2.0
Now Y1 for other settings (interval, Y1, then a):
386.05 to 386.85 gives -2.5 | 9.8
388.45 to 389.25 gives -1.6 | 4.2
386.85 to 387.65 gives -1.2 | 3.1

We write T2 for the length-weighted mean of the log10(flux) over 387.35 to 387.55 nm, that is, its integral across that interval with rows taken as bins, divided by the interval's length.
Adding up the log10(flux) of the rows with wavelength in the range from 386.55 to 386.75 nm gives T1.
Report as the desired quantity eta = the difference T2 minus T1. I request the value -1.0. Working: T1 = 2.04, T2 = 1.09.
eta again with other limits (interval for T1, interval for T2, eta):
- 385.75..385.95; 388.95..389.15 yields -0.7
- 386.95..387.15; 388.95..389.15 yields -1.1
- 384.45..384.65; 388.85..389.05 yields -1.2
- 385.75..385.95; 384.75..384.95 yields -0.6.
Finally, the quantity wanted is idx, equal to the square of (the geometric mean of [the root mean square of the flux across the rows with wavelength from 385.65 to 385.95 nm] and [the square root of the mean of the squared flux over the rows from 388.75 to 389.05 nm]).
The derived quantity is 83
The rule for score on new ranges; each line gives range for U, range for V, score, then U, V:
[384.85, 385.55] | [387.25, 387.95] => -0.50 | 2.10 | 1.06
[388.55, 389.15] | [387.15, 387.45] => -0.47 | 1.92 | 1.01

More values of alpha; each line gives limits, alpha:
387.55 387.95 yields 1.076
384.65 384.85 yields 1.267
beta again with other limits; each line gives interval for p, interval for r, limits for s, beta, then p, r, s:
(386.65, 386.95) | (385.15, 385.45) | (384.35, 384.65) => 0.302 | 3.85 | 4.1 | 174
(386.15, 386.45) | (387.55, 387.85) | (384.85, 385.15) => 0.249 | 3.77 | 4.1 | 250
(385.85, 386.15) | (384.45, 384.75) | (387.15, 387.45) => 0.278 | 1.82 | 4.9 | 114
